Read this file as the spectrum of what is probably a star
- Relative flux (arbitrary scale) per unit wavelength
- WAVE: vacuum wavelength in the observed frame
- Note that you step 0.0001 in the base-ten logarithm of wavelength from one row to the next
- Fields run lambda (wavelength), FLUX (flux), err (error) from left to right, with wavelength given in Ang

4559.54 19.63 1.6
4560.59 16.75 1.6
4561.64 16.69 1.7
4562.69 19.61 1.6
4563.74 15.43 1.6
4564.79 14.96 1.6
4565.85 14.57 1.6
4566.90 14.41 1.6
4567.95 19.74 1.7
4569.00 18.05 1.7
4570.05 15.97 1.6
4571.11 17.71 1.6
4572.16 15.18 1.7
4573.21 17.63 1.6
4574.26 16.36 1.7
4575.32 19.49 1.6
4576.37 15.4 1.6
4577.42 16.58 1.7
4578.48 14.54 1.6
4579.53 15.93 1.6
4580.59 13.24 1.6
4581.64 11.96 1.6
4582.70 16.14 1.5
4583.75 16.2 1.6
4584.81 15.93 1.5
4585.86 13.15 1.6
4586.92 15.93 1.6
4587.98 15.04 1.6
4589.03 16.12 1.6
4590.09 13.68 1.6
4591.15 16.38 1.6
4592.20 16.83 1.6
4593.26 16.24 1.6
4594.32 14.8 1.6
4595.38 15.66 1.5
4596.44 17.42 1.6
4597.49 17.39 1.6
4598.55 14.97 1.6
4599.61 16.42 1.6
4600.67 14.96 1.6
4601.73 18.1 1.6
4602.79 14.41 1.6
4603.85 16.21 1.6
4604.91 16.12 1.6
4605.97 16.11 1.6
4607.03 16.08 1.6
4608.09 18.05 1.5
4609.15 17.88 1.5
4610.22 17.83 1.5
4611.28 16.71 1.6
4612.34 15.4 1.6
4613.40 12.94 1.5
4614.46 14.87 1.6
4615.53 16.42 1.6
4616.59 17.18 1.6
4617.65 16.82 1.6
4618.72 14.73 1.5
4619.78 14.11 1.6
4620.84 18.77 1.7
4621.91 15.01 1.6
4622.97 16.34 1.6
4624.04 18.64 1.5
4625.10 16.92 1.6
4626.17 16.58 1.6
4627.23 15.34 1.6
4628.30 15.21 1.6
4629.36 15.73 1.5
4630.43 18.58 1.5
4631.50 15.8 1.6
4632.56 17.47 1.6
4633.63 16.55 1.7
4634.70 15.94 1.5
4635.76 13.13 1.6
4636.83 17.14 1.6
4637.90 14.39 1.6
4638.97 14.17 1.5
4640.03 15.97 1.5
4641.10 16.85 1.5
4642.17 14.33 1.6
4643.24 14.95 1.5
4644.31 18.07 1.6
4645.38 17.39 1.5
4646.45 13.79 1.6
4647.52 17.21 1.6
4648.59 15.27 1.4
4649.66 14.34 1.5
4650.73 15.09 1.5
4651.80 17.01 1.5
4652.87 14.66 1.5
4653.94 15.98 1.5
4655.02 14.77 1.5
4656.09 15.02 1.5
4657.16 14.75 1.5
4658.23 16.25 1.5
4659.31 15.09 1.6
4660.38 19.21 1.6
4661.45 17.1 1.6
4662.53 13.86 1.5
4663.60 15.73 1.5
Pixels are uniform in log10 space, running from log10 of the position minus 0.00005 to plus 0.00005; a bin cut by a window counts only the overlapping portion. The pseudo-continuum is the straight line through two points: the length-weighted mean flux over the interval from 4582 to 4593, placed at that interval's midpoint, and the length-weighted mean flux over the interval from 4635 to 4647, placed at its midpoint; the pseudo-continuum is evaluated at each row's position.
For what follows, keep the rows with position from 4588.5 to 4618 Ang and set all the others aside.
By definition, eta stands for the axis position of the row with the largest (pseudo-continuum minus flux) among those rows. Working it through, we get 4613.40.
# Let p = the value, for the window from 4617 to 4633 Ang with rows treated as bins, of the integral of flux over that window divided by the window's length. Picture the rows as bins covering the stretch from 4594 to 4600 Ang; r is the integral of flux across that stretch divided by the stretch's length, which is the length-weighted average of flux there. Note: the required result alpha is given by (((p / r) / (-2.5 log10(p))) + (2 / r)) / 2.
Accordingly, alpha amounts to -0.105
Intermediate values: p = 16.4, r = 16.2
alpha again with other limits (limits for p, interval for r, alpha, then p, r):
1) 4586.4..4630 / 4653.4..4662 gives -0.104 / 16.1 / 16.0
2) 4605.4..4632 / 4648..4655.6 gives -0.110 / 16.3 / 15.3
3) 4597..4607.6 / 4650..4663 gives -0.106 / 16.1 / 15.7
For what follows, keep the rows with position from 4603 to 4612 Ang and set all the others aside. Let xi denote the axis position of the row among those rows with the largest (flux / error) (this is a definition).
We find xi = 4608.09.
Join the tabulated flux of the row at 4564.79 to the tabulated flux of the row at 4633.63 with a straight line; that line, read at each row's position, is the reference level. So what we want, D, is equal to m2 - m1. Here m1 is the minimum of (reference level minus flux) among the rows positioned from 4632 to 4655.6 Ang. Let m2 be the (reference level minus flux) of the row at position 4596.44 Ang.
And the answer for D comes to -0.5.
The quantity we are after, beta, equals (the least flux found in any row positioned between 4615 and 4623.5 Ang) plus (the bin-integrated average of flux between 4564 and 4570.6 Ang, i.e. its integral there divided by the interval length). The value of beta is 30.3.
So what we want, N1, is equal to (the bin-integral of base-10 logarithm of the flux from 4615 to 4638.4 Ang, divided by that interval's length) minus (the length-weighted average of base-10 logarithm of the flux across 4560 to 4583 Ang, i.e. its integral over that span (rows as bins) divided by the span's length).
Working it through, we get 0.002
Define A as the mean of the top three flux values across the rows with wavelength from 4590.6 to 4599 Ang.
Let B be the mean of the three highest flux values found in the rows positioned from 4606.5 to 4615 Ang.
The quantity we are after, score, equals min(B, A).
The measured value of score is 17.2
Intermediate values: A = 17.2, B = 17.9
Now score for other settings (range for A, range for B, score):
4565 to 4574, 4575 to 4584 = 17.4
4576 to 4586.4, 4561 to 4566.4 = 16.3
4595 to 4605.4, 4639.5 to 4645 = 17.0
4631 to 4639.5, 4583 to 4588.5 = 16.0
